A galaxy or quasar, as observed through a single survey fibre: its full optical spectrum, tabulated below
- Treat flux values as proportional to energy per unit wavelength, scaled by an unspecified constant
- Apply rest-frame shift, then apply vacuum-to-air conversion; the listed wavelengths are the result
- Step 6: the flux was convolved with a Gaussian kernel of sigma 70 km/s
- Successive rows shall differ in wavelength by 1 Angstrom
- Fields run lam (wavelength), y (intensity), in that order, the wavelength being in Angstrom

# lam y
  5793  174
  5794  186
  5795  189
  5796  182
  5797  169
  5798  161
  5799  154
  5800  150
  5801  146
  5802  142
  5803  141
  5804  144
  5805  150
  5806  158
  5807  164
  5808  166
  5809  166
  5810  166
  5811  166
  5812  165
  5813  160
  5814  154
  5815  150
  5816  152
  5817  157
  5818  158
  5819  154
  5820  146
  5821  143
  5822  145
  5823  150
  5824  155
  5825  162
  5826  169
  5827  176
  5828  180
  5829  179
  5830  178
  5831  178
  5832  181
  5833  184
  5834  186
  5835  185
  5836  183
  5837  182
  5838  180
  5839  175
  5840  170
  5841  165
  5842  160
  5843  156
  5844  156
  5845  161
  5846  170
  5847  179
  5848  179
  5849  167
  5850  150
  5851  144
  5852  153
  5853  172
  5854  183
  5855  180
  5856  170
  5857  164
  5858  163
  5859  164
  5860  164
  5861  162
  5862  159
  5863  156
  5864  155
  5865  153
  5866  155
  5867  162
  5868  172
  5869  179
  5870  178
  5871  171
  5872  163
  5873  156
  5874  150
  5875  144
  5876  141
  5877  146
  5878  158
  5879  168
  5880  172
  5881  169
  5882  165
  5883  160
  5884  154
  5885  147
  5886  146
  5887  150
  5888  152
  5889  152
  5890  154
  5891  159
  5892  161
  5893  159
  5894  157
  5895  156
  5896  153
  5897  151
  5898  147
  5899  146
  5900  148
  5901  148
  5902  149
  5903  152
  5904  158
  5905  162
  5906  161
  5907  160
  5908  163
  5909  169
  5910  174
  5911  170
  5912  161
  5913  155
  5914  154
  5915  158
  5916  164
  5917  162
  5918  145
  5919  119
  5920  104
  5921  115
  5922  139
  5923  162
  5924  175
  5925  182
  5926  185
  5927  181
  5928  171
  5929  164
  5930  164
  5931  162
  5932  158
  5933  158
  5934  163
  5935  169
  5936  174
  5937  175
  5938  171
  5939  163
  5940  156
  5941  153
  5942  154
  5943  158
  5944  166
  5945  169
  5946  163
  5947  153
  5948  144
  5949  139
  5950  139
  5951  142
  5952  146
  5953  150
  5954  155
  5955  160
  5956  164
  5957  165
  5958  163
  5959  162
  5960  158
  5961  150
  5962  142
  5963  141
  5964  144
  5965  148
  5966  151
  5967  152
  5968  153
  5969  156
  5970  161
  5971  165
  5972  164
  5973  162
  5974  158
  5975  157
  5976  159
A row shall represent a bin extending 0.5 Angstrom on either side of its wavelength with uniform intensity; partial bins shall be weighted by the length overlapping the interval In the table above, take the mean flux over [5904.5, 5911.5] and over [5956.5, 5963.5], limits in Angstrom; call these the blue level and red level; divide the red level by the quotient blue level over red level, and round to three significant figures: 144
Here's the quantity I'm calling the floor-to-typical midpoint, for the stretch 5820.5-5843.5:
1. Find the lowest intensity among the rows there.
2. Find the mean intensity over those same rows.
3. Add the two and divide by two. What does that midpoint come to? 157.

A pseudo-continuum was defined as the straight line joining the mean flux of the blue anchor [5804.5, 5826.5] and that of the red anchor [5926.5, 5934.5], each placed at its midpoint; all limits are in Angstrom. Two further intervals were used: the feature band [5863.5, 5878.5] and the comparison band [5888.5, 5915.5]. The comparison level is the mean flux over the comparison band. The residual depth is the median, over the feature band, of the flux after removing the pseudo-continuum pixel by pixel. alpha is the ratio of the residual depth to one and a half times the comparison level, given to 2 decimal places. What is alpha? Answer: -0.02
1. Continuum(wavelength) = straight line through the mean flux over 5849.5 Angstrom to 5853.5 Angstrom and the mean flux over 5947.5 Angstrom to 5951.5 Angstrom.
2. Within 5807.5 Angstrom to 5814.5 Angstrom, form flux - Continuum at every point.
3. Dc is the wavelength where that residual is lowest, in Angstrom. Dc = 5814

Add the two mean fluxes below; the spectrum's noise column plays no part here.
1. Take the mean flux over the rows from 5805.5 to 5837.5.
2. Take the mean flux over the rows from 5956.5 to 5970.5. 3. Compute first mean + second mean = 319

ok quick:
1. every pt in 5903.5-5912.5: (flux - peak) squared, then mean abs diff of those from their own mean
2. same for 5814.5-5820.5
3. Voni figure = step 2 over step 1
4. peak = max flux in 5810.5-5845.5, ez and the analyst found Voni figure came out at 1.3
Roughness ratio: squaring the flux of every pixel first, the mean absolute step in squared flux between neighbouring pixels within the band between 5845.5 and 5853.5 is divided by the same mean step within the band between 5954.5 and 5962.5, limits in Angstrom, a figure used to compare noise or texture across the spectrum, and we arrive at 2.7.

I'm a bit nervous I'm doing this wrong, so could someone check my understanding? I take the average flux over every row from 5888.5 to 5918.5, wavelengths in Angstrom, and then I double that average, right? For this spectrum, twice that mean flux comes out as 314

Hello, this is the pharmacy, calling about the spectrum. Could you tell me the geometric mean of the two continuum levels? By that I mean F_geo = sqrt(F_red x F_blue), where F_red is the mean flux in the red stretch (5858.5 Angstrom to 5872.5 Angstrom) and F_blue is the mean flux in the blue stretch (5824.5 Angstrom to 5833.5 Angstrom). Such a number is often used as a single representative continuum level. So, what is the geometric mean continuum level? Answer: 170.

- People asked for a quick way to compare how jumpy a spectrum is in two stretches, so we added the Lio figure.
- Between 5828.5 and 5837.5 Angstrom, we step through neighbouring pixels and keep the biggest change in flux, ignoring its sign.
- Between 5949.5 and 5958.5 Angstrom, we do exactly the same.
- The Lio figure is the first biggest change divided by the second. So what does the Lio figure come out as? 0.60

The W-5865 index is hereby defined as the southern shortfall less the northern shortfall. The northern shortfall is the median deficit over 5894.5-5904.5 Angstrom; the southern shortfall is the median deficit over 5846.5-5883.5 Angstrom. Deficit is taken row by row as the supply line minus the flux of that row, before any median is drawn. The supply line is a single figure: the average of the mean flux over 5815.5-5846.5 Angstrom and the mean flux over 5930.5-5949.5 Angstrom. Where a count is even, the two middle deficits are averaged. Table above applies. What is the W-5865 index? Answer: -13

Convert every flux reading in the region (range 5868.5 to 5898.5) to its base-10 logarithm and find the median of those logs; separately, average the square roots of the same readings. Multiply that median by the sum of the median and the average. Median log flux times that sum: 32.3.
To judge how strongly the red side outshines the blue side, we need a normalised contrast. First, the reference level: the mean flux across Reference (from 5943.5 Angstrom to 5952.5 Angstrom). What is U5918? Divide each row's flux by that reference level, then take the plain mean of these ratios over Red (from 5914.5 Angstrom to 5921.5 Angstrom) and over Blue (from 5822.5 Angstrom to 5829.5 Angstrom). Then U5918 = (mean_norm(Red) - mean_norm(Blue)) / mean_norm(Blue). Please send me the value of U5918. -0.17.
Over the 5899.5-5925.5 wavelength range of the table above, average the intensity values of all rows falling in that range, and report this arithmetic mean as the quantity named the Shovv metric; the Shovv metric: 154.2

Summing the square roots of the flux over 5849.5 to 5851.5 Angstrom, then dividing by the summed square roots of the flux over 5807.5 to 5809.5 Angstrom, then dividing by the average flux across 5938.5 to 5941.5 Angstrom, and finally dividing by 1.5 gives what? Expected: 0.0040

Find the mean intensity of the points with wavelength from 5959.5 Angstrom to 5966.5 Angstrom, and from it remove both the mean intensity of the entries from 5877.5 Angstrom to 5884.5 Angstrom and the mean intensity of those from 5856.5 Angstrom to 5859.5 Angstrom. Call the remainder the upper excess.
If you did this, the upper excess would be -180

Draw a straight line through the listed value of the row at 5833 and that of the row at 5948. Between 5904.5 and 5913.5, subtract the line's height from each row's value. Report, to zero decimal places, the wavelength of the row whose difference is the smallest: 5913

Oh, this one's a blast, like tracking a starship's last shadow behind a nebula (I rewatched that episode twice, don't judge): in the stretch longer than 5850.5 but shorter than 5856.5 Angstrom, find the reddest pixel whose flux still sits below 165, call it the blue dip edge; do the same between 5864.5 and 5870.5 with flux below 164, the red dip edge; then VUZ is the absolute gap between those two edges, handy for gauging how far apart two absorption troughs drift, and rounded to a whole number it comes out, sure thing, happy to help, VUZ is 15 Angstrom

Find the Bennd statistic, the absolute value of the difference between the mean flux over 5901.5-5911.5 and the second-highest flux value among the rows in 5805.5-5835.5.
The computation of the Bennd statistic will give 23.2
